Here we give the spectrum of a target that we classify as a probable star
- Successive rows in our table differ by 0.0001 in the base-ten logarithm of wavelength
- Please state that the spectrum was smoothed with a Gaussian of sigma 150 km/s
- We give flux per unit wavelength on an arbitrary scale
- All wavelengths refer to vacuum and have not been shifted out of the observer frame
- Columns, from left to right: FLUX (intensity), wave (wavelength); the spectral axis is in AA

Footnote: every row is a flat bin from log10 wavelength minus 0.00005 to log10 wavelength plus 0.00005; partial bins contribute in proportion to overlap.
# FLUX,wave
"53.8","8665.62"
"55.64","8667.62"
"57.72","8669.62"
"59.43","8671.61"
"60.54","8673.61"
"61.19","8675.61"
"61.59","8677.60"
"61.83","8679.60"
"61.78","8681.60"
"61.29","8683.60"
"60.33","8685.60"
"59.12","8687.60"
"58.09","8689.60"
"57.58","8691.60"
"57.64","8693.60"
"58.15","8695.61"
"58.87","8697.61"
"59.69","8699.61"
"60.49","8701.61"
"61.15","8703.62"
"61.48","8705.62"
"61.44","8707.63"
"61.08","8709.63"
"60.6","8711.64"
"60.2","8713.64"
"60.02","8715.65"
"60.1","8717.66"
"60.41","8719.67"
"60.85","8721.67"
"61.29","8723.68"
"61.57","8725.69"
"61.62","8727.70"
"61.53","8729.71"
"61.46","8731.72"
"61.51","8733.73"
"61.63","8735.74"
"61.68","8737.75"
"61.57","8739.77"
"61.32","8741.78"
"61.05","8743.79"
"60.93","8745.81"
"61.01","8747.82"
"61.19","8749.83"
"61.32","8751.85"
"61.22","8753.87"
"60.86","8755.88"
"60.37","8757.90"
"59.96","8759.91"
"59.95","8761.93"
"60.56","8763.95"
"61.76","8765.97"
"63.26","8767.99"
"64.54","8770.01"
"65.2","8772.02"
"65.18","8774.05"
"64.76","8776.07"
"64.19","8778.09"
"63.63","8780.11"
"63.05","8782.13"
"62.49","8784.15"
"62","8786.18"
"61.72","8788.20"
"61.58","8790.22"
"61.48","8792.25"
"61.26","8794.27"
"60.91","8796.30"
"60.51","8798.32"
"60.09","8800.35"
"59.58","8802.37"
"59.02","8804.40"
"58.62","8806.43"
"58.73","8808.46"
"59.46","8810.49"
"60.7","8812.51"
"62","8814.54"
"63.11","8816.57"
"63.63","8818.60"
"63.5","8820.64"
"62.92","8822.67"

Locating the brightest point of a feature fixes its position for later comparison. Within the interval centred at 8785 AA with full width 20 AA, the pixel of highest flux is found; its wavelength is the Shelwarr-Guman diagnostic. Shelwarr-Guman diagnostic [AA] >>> 8776.07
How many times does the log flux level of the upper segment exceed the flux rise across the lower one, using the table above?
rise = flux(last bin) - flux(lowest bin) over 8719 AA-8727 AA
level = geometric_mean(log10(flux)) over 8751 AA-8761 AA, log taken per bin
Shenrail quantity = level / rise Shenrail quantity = 1.5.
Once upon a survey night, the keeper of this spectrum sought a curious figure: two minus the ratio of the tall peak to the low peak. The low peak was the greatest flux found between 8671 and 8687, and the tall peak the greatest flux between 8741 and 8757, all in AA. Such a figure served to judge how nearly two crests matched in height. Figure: 1.01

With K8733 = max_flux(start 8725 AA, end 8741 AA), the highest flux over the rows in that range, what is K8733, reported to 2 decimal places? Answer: 61.68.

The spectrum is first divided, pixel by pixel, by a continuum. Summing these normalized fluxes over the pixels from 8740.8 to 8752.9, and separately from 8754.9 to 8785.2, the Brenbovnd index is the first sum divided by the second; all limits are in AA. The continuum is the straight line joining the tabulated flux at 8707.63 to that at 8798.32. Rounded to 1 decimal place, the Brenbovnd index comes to 0.4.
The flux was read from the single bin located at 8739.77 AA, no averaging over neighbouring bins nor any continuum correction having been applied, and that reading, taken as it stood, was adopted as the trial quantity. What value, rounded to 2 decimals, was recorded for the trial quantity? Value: 61.57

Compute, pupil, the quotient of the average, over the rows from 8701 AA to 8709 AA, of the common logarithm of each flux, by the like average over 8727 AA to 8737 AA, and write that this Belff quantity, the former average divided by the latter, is 1.00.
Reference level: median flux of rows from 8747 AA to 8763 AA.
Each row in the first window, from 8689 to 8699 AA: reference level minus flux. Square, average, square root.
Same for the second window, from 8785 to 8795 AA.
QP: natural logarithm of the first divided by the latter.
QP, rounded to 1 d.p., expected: 1.4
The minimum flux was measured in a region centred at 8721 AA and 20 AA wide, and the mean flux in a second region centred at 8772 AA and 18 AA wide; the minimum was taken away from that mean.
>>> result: 3.7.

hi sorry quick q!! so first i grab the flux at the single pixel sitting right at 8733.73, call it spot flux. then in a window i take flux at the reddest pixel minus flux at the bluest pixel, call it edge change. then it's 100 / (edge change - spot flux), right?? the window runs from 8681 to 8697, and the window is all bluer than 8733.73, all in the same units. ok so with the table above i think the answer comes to -1.54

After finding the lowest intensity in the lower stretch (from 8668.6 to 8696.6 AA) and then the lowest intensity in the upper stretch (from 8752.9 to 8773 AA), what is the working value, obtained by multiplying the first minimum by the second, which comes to 3452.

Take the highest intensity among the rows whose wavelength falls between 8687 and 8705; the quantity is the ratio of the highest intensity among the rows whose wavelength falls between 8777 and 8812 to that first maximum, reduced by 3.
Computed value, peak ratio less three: -1.95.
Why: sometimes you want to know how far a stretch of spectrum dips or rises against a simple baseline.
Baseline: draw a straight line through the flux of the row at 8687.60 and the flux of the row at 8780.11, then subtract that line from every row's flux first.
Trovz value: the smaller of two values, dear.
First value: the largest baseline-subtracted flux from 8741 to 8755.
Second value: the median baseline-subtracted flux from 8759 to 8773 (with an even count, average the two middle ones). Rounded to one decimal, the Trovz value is -1.2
